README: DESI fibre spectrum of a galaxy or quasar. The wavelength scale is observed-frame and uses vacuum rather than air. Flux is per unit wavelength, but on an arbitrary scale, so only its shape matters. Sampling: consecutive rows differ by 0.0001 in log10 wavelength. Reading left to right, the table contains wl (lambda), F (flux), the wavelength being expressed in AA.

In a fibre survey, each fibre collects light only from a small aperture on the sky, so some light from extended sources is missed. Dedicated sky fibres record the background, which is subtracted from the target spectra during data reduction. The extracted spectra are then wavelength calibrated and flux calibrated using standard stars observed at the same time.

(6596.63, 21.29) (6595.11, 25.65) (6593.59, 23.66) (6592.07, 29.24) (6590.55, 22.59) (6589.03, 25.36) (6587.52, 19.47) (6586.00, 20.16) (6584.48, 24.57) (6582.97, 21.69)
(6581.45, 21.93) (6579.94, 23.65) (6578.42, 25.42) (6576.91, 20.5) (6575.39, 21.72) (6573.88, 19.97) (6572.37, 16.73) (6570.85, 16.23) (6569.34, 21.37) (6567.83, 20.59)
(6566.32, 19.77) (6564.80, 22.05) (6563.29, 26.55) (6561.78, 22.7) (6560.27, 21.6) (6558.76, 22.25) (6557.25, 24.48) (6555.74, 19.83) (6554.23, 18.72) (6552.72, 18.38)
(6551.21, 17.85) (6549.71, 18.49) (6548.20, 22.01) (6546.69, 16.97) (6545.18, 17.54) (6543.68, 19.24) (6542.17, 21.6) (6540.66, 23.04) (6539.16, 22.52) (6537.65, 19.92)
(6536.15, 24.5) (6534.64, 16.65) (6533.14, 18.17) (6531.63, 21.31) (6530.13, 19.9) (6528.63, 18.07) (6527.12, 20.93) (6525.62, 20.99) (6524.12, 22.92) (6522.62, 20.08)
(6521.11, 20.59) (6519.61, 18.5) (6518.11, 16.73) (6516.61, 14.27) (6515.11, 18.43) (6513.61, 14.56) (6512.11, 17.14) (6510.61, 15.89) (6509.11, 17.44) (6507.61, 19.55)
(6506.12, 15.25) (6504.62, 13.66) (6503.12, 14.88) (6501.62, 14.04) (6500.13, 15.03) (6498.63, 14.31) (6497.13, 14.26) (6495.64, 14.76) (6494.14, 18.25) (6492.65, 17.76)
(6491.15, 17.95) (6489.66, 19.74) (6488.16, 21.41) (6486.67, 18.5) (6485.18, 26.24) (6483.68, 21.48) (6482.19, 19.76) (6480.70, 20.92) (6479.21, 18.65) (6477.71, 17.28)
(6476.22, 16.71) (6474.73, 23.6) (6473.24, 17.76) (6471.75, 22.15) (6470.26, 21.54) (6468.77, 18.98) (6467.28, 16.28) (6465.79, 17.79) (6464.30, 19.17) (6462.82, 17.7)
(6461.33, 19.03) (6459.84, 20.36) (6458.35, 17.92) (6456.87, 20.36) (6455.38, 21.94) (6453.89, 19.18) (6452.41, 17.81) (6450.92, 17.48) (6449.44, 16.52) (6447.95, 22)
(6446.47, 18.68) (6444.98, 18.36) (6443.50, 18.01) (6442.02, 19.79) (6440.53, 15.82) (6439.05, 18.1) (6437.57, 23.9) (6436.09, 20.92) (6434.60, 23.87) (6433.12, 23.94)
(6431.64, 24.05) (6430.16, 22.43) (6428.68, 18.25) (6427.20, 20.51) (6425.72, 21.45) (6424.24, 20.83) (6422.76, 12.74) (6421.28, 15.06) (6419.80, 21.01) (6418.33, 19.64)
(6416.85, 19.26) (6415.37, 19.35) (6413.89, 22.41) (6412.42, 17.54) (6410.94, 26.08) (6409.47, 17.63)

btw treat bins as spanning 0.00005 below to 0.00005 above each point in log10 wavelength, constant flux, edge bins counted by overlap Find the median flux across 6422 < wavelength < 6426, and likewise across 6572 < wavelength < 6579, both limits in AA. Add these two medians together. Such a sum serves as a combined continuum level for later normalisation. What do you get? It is 41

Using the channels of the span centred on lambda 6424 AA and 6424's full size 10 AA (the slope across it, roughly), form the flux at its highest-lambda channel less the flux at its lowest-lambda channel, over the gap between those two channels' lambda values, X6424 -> -0.3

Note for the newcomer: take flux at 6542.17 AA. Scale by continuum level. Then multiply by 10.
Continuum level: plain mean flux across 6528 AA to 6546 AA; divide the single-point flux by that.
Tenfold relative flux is 10.7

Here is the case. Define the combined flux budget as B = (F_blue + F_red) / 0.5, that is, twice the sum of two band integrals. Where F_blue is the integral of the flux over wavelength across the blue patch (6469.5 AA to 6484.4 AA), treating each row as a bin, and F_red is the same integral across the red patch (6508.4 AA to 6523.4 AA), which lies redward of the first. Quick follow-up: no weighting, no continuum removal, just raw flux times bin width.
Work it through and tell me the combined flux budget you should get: 1117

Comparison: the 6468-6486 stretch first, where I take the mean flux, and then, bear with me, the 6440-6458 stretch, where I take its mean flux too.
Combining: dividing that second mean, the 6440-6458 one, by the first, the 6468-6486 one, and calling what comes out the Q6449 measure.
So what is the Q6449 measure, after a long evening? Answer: 0.92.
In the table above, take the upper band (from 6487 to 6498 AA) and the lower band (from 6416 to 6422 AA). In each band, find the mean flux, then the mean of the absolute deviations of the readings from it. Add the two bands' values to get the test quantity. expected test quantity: 3.68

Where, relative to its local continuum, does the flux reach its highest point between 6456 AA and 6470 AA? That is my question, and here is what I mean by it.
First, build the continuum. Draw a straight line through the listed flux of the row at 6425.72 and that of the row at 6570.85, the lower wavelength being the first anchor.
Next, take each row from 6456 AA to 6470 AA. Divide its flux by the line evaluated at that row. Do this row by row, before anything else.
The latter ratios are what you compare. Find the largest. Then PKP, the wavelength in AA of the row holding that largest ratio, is 6459.84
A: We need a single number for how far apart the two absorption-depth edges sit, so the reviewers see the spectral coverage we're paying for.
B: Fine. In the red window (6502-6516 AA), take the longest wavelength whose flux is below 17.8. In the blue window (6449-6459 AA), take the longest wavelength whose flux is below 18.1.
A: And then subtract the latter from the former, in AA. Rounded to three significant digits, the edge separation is 55.3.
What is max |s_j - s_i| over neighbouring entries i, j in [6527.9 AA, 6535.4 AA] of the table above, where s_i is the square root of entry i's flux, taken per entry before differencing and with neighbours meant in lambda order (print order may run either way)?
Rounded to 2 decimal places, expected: 0.35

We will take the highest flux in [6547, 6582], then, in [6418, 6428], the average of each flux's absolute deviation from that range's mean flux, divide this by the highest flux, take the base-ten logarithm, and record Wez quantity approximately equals -0.98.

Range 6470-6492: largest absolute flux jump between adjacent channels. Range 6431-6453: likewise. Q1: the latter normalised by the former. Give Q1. 0.7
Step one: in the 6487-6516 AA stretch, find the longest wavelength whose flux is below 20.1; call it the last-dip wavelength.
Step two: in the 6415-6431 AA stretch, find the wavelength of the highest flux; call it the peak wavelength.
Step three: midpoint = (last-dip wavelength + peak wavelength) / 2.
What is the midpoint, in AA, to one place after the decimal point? 6472.6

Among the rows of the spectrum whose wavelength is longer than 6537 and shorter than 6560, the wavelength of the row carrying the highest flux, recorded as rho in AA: 6557.25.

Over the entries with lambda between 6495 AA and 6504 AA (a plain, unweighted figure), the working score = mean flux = 15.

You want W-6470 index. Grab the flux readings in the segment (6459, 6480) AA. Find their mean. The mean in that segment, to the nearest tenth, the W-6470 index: 19.1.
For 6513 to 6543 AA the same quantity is 19.7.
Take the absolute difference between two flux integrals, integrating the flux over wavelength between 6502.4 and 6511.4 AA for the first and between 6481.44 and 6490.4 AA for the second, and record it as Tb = 45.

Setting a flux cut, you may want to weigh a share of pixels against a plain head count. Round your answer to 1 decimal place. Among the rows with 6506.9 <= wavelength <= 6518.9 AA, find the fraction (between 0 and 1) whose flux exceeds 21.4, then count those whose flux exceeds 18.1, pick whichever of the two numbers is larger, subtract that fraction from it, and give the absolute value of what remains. 2.0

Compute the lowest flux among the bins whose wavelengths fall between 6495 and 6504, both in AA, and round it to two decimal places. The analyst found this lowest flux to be 14.04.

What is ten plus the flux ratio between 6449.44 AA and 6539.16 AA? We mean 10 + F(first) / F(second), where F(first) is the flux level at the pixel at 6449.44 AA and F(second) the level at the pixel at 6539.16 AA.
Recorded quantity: 10.7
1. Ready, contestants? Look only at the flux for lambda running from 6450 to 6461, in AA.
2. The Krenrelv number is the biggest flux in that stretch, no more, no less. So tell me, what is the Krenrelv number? 21.94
